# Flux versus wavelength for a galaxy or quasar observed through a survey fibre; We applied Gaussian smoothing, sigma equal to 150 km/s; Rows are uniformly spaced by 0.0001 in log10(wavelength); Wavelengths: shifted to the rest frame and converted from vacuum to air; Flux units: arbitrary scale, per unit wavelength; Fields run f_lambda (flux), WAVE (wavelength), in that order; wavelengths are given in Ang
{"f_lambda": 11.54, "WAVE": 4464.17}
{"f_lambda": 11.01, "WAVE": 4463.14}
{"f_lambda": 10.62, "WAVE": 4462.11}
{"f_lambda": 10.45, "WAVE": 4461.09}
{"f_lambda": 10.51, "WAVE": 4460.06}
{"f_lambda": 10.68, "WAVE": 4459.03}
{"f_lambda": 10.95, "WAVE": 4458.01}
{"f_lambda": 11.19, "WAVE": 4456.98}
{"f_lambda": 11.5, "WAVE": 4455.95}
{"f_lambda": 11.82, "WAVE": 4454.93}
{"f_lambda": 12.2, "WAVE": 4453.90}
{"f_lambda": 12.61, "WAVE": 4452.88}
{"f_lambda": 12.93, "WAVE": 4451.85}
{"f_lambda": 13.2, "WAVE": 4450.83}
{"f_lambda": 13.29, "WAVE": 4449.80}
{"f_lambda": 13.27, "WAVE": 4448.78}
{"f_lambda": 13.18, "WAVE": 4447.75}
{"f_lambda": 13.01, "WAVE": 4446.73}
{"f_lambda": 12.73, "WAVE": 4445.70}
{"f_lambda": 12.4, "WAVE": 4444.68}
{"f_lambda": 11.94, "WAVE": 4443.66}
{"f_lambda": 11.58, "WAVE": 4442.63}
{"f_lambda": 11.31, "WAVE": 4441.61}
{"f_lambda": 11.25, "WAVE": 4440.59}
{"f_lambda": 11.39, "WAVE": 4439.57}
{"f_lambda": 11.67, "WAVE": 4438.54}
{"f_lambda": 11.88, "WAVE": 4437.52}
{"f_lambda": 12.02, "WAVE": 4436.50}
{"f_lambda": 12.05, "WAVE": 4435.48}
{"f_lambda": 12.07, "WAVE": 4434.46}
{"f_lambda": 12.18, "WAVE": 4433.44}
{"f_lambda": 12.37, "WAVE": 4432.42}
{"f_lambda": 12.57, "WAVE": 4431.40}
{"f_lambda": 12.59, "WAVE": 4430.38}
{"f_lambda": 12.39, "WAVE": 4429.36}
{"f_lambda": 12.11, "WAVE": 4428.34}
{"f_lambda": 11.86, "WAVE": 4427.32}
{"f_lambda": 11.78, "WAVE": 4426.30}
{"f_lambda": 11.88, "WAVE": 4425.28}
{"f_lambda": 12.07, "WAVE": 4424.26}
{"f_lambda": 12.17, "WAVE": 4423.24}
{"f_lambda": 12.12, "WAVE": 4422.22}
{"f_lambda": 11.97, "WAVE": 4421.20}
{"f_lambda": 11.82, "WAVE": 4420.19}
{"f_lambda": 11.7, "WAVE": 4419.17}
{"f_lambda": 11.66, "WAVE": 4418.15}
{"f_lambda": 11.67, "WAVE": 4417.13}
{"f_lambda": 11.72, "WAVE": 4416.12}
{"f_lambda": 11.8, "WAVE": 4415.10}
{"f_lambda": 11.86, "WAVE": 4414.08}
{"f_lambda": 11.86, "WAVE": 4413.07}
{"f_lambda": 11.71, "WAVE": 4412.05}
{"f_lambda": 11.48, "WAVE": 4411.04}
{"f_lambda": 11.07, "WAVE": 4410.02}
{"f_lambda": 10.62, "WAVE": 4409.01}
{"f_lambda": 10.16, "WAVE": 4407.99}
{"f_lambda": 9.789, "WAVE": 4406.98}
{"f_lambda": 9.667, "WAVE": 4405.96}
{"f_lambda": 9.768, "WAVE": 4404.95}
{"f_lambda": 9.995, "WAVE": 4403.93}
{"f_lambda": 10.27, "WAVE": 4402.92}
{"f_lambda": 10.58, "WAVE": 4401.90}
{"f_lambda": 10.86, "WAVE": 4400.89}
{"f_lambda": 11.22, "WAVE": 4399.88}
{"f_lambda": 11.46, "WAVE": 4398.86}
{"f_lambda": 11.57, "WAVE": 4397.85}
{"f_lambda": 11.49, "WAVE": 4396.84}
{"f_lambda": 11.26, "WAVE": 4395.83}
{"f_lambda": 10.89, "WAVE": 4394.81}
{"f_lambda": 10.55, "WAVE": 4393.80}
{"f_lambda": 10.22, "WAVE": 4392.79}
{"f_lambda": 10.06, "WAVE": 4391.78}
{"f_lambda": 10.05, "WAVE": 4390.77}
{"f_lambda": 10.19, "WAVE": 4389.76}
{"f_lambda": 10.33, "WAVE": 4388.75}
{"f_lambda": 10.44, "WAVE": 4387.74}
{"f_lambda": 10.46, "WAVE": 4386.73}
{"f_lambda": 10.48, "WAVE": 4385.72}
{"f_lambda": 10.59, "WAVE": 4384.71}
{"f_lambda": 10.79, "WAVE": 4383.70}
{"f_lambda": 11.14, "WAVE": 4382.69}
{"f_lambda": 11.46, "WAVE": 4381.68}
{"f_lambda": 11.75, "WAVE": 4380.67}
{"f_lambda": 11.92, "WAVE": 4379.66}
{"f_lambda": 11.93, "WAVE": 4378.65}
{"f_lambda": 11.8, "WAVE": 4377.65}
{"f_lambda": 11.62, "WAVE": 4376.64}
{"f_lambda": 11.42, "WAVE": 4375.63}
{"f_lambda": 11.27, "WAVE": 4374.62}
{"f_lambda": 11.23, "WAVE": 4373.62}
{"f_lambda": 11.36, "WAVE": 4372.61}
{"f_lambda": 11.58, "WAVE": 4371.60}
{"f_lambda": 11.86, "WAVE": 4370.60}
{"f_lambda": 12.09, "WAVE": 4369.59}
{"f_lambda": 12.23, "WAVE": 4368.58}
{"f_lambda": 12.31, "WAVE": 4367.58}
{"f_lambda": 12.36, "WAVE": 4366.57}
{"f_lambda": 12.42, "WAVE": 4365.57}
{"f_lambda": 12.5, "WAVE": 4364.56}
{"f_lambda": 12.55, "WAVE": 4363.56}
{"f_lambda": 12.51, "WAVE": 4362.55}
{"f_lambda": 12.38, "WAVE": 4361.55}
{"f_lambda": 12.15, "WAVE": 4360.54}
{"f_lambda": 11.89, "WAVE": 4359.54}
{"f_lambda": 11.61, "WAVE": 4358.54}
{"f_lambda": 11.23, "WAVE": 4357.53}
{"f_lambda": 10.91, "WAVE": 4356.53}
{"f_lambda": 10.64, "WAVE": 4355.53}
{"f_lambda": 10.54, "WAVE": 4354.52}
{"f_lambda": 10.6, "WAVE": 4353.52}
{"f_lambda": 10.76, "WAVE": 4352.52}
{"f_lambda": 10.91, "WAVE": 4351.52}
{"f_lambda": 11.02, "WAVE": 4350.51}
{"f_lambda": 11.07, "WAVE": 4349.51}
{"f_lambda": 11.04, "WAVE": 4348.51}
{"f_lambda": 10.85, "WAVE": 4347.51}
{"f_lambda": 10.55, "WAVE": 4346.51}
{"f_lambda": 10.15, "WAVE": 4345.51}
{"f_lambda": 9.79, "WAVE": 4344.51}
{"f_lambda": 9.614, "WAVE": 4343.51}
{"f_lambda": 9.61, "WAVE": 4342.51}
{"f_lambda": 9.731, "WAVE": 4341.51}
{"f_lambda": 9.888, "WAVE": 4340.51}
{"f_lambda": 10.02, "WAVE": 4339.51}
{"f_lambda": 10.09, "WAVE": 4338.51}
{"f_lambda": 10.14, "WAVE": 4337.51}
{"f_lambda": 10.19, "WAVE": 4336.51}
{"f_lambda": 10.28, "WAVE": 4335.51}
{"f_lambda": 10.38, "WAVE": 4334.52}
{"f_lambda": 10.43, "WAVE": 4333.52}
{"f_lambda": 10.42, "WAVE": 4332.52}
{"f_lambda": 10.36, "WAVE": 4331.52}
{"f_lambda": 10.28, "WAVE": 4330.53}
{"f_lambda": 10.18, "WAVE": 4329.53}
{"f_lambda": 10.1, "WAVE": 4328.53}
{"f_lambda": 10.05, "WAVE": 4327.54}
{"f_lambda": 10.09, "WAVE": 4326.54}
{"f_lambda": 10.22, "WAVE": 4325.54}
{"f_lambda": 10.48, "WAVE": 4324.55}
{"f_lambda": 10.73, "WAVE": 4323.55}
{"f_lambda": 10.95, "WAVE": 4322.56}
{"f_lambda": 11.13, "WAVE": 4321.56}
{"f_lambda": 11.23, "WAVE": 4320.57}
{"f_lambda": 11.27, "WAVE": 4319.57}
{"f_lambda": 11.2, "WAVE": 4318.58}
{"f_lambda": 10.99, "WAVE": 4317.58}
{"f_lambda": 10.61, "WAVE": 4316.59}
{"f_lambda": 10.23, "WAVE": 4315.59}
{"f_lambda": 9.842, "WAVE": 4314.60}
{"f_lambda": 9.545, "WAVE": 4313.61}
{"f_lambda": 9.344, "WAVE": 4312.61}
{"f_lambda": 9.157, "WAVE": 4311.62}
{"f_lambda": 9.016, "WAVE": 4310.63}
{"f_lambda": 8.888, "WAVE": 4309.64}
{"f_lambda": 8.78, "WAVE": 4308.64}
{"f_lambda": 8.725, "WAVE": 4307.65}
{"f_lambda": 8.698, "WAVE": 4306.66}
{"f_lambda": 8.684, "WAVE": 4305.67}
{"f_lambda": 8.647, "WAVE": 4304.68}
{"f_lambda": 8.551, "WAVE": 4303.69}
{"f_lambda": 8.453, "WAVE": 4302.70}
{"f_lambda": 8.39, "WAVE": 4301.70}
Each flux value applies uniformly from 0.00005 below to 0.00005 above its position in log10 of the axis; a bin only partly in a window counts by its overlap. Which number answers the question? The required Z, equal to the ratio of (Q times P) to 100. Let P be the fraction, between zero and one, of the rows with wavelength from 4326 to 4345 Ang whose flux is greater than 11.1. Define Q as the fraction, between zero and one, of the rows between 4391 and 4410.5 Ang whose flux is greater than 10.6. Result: 0.0000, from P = 0.00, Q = 0.47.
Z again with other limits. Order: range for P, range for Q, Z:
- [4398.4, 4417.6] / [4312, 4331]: 0.0020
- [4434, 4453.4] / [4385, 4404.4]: 0.0037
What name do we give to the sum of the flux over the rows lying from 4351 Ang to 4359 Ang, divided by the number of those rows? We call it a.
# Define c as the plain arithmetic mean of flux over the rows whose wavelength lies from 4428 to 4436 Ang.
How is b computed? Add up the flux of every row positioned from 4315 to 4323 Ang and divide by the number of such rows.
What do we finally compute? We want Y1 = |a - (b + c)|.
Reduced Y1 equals 12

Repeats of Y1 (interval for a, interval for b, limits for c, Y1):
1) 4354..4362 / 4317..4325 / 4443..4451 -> 12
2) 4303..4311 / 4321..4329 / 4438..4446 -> 14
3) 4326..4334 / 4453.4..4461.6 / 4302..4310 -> 10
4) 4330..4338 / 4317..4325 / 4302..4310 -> 9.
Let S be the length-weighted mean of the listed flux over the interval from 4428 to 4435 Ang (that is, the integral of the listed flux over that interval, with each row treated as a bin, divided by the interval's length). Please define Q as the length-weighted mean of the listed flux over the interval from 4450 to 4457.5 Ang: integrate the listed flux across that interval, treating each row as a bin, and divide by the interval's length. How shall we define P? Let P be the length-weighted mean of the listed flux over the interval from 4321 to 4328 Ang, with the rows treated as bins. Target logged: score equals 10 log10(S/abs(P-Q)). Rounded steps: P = 10.5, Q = 12.2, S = 12.3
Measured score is 8.6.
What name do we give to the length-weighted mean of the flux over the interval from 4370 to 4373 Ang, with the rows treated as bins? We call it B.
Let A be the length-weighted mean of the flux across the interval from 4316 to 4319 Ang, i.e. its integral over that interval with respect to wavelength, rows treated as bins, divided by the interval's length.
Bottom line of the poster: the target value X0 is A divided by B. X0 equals 0.94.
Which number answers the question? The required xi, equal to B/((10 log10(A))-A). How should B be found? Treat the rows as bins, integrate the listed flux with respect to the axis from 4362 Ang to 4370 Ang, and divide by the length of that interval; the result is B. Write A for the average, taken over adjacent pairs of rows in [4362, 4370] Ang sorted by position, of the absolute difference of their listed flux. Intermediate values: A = 0.07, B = 12.4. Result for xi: -1.07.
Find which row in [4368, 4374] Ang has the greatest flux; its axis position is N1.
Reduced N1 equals 4368.58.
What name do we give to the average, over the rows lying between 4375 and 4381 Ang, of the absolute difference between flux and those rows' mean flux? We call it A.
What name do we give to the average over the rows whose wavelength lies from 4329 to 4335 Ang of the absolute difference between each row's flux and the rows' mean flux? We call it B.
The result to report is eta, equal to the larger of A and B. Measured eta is 0.15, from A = 0.15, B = 0.07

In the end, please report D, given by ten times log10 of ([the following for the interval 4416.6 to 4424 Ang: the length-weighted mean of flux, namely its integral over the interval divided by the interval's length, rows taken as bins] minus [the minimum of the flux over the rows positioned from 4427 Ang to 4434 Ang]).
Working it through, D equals -16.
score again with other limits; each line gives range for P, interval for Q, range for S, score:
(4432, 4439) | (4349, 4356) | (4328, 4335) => 9.1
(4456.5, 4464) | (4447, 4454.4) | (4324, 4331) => 6.7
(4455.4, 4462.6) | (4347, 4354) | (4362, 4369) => 25.3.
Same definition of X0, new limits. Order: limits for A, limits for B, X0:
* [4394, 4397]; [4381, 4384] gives 0.99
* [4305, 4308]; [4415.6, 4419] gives 0.75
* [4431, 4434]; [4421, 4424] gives 1.02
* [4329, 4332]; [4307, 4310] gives 1.17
